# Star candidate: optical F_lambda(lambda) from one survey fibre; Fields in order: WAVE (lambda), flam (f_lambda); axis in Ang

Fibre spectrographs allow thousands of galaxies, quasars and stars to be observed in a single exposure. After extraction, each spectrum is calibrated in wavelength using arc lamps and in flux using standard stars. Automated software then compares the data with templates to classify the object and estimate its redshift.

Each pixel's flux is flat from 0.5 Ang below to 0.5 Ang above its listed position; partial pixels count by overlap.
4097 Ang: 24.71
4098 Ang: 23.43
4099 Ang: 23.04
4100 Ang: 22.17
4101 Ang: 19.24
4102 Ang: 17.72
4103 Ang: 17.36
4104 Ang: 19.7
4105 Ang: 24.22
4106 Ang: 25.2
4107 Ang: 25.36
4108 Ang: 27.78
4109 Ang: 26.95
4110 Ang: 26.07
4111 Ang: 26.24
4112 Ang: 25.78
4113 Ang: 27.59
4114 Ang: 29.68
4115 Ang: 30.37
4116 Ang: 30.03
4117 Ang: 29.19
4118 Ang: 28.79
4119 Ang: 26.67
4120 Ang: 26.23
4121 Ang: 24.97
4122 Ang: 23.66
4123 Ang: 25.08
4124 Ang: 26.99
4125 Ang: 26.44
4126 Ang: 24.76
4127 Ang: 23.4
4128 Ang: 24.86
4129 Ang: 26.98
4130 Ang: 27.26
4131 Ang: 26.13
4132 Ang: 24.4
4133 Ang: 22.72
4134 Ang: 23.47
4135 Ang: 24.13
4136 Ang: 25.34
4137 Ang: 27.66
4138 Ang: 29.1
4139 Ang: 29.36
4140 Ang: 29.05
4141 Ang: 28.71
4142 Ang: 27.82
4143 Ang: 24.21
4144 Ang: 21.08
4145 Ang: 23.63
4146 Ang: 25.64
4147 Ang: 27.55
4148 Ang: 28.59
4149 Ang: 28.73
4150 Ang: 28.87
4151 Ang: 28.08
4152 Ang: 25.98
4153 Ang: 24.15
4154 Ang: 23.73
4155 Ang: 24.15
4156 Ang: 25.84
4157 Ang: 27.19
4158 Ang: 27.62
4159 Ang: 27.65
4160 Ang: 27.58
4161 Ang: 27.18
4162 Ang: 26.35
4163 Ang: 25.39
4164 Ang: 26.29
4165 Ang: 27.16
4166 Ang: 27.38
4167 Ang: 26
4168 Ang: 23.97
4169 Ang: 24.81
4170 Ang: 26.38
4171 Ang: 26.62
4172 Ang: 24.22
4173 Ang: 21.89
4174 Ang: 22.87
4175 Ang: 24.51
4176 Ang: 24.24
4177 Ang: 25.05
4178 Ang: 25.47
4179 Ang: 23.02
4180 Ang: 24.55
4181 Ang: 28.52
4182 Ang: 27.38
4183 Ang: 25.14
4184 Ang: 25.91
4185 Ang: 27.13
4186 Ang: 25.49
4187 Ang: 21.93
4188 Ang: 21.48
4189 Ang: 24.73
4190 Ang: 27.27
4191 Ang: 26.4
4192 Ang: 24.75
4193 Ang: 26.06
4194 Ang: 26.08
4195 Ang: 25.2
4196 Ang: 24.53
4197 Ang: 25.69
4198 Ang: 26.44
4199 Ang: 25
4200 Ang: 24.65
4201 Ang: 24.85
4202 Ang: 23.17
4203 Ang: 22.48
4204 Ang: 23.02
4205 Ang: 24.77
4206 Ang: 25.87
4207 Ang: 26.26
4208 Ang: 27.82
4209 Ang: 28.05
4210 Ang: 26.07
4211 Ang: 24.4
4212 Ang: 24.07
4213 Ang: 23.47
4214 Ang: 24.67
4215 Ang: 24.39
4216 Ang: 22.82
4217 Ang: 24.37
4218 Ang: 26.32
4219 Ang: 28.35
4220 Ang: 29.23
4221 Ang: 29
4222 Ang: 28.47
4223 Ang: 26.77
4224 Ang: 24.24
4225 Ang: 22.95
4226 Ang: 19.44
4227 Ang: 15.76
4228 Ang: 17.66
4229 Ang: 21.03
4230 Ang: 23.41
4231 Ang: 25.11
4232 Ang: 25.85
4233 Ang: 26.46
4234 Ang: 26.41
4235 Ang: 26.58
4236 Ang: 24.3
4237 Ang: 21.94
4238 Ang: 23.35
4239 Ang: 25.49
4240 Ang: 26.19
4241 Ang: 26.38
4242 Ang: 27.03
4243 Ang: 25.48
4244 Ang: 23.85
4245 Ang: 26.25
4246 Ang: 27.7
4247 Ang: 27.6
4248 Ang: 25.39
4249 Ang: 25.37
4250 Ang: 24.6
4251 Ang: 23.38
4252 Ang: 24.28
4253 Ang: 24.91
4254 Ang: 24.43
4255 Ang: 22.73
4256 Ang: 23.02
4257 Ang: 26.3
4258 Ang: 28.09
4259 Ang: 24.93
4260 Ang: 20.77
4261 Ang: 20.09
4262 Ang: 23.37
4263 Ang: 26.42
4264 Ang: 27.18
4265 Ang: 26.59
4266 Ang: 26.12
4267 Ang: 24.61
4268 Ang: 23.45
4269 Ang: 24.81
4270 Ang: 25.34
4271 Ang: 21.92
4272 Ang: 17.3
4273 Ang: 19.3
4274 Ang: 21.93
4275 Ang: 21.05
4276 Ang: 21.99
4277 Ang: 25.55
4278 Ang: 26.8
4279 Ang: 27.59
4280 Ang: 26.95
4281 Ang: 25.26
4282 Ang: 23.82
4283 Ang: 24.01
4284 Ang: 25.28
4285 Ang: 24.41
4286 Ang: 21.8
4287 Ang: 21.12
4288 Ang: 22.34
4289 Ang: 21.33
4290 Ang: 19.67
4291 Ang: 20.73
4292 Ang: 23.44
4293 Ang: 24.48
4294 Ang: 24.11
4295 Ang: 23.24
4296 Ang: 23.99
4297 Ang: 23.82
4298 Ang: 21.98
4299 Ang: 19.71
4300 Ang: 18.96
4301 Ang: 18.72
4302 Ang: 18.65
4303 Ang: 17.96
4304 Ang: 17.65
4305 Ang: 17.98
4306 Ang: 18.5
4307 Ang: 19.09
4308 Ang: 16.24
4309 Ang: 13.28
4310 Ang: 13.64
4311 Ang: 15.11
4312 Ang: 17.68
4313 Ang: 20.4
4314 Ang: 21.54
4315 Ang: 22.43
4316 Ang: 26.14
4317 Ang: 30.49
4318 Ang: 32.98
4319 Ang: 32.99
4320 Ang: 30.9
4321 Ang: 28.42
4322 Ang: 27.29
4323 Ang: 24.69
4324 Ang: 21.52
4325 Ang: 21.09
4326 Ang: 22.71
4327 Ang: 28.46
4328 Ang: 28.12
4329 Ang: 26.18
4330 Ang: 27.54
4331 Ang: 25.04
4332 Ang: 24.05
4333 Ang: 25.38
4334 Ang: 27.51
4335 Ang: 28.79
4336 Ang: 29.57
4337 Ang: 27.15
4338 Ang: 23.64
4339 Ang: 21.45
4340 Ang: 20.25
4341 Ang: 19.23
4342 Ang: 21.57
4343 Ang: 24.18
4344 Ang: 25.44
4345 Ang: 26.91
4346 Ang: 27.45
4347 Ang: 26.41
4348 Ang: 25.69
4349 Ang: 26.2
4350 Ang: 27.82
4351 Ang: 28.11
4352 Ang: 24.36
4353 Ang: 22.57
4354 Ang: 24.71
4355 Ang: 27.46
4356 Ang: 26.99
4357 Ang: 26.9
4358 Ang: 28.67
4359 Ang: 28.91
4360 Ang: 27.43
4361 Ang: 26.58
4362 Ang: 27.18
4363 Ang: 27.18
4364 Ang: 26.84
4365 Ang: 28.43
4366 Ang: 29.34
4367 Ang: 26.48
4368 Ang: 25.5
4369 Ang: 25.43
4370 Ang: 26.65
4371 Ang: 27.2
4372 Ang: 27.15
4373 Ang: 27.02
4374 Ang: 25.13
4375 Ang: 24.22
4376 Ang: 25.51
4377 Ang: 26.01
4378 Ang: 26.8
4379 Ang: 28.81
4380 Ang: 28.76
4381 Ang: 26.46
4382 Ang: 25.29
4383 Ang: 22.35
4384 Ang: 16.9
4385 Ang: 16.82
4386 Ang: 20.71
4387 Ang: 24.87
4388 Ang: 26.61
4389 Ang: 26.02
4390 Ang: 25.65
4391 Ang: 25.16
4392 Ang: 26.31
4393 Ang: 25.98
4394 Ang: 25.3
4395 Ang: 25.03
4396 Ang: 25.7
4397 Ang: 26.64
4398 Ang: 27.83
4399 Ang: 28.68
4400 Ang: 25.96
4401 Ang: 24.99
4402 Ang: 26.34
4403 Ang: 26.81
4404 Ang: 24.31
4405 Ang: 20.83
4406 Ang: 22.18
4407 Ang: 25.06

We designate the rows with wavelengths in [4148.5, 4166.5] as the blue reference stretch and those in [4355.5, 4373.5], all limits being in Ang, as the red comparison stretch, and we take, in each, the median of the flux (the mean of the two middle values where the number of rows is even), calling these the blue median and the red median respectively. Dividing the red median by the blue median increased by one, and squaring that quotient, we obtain 0.92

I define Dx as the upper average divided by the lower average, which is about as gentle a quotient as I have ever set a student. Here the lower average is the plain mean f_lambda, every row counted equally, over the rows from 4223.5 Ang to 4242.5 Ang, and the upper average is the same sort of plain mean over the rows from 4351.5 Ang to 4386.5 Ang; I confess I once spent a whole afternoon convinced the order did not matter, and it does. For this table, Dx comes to 1.09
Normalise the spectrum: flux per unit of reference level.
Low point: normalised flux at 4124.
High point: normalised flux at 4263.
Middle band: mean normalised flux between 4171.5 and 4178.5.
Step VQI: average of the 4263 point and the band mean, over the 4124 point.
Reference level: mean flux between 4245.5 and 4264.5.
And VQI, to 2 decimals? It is 0.93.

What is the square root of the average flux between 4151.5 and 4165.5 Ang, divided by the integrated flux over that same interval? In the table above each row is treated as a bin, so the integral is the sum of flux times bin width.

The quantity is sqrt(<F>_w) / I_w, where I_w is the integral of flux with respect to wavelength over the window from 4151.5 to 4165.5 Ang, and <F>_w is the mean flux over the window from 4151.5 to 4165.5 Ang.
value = 0.0140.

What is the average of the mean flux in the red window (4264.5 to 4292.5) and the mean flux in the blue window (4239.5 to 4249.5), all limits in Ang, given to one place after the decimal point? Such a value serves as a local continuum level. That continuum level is 24.7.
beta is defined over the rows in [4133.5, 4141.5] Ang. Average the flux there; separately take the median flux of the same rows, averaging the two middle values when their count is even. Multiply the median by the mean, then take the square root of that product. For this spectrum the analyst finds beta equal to 28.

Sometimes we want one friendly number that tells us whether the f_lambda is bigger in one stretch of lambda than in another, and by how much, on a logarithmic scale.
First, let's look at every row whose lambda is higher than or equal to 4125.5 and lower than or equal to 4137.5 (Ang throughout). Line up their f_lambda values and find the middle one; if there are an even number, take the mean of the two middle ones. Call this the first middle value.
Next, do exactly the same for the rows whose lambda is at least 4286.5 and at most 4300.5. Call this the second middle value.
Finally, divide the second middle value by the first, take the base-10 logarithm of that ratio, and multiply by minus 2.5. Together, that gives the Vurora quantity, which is 0.12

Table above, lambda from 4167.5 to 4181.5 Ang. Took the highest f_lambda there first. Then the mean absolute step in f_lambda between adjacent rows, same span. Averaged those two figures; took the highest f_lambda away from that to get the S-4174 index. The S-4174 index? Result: -13.5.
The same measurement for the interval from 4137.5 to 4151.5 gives -14.0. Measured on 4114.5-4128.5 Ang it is -14.6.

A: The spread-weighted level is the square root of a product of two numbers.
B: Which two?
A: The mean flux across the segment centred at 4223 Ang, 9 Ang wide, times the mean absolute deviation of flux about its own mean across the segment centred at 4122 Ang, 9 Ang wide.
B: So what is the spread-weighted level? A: 5.4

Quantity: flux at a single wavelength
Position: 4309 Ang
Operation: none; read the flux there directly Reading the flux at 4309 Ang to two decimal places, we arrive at 13.28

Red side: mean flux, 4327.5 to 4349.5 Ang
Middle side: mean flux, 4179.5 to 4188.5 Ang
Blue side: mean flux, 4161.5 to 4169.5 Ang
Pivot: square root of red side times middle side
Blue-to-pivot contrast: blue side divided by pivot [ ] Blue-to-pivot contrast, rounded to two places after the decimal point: 1.02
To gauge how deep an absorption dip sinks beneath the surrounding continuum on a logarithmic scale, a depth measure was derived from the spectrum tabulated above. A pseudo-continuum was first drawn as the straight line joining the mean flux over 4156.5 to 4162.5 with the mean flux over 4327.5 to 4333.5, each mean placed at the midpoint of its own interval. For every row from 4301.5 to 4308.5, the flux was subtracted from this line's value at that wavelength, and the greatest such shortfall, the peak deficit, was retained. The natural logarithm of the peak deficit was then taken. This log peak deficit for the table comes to 2.30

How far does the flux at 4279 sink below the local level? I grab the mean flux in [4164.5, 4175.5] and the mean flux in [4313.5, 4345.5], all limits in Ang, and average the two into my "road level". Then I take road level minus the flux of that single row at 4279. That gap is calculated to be -2.2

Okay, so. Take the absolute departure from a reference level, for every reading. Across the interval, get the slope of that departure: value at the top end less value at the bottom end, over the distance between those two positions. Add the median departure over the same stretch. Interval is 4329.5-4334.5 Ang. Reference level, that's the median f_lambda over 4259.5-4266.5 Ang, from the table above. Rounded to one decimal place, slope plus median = 1.4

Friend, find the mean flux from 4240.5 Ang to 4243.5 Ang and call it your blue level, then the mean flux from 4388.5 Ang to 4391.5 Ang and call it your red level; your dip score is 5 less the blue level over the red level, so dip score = 3.97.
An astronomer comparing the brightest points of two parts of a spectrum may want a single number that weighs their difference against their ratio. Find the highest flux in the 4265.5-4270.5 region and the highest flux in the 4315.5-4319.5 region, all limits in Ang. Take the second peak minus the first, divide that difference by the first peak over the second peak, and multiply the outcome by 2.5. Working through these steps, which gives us 22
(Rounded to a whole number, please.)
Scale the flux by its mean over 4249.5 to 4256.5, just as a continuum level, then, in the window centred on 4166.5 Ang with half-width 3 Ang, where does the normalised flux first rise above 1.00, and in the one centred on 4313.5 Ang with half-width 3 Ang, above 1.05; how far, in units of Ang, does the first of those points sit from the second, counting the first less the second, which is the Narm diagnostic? -152 Ang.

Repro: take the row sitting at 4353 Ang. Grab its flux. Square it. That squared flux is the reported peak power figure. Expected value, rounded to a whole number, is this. 509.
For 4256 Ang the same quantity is 530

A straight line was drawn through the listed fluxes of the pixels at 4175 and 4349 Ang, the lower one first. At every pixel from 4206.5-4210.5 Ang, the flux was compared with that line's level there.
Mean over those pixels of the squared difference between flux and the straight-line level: 5.7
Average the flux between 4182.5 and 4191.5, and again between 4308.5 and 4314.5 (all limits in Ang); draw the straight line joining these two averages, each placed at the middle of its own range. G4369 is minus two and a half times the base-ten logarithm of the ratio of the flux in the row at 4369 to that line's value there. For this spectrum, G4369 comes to -0.71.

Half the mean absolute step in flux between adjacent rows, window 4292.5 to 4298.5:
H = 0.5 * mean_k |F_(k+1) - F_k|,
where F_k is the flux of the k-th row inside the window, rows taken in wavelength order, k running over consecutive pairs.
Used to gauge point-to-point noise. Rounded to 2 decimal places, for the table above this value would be 0.40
